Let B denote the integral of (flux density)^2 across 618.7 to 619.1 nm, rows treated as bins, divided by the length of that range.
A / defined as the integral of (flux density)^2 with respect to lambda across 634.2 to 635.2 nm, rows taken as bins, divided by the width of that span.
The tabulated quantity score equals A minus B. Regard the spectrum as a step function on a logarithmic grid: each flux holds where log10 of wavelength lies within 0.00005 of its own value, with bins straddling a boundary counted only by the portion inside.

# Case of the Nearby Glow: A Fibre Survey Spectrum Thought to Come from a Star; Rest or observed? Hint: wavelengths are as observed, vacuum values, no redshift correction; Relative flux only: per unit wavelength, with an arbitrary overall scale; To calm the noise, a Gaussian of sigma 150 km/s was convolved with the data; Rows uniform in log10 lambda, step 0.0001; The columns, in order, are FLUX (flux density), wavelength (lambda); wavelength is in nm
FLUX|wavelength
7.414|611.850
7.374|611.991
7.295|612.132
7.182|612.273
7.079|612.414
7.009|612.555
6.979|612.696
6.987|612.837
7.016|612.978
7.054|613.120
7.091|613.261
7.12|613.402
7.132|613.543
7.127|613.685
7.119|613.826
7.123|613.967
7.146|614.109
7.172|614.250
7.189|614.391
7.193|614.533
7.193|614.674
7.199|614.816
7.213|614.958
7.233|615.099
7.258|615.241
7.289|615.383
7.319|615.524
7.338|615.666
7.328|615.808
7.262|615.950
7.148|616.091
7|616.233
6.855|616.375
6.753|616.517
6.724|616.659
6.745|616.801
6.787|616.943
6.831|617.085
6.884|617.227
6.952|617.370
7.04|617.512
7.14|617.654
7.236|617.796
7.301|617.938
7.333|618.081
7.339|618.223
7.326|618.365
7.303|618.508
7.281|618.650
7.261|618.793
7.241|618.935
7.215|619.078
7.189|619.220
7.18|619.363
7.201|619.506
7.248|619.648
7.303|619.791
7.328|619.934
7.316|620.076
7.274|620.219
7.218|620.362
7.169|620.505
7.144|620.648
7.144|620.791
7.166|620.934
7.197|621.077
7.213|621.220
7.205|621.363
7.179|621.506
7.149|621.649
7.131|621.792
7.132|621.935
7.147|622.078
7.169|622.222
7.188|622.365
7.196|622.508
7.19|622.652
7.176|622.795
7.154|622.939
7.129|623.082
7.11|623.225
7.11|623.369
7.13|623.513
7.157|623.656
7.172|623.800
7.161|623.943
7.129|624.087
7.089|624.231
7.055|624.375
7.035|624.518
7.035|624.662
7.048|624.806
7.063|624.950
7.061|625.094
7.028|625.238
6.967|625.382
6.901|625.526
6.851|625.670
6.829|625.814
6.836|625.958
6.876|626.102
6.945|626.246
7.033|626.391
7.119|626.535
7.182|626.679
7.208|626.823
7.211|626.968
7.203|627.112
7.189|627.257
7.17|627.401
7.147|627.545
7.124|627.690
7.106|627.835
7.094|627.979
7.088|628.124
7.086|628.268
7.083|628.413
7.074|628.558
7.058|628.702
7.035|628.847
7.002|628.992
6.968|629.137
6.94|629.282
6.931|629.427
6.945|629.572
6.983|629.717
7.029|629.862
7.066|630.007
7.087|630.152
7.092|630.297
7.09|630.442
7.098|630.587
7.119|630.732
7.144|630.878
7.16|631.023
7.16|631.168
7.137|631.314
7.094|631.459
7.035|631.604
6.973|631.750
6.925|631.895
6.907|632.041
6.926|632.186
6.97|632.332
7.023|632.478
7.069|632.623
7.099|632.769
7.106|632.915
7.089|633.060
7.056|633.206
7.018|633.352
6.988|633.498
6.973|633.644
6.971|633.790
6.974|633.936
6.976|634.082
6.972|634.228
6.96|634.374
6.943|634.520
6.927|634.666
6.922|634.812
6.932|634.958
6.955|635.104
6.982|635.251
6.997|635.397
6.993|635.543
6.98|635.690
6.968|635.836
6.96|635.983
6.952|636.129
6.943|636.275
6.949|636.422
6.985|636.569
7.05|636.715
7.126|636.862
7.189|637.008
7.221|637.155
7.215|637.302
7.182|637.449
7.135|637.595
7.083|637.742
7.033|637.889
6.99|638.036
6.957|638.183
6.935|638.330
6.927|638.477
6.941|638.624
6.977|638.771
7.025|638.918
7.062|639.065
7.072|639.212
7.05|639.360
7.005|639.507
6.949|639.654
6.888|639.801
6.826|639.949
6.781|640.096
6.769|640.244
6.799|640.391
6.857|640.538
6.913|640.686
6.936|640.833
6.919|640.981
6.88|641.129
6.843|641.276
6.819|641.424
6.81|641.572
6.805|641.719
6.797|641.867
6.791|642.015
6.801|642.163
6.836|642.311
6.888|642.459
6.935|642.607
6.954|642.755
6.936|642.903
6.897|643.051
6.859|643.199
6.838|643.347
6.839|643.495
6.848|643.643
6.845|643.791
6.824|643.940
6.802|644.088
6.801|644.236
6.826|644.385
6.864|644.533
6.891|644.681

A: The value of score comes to -4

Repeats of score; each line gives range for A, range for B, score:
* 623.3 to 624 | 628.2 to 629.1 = 1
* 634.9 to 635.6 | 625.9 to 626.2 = 1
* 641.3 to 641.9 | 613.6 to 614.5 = -5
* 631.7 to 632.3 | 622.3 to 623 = -3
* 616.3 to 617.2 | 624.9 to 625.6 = -3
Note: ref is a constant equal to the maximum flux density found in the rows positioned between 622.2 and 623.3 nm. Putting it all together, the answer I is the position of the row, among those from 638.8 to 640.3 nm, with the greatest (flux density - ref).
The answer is 639.212 nm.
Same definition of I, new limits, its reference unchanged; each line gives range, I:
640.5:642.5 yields 640.833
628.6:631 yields 630.878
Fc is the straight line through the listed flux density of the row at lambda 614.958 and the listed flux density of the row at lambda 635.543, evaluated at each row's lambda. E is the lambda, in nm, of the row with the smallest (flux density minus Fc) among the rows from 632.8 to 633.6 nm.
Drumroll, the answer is 633.498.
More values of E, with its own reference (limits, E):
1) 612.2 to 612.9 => 612.696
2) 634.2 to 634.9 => 634.812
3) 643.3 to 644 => 643.940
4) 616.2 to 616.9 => 616.659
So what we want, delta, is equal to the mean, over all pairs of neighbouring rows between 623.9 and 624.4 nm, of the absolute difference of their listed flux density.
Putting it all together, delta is 0.04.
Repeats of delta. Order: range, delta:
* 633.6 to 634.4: 0.00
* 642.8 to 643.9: 0.02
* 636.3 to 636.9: 0.06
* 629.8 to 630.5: 0.02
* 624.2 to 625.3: 0.02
